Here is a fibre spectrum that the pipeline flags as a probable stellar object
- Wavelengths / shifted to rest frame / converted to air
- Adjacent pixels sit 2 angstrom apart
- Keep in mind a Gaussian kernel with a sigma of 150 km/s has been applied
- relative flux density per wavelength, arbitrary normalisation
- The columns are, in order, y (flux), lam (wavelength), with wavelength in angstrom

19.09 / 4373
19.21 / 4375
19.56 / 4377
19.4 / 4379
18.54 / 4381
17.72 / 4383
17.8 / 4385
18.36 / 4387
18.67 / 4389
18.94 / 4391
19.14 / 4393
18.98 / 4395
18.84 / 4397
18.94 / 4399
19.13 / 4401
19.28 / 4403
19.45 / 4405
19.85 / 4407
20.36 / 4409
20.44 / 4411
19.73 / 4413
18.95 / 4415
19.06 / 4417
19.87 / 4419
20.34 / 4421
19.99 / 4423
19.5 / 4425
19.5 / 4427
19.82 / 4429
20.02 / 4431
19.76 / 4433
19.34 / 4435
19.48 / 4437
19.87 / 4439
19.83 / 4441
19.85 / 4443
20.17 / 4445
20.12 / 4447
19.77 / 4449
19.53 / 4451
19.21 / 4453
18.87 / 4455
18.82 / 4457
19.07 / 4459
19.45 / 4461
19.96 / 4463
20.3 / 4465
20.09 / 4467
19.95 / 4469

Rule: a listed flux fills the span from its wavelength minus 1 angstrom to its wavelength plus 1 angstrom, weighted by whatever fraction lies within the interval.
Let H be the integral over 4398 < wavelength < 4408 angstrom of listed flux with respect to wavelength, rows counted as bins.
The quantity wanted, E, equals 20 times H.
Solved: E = 3866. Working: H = 193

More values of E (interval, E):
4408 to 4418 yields 3942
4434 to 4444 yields 3935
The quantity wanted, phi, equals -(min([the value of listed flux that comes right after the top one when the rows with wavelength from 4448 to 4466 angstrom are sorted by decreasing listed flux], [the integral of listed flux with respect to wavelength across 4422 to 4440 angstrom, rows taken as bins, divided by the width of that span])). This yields -19.7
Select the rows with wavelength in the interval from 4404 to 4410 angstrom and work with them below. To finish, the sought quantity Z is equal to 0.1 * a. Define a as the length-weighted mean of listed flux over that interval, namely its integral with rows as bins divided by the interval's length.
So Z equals 1.99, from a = 19.9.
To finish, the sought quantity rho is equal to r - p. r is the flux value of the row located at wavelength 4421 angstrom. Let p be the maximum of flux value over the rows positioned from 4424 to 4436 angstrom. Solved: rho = 0.32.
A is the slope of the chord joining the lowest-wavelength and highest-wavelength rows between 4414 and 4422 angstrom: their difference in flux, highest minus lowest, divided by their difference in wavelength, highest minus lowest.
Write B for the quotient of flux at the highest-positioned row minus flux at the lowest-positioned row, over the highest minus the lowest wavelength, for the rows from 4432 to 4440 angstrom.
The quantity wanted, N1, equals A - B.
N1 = 0.213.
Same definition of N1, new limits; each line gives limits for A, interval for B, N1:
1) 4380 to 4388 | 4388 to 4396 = -0.082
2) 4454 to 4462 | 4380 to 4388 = 0.127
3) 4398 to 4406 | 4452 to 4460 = 0.108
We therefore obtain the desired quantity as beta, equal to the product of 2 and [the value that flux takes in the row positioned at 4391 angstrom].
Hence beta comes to 37.9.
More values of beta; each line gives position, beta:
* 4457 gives 37.6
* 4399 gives 37.9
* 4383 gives 35.4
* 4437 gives 39.0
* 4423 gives 40.0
